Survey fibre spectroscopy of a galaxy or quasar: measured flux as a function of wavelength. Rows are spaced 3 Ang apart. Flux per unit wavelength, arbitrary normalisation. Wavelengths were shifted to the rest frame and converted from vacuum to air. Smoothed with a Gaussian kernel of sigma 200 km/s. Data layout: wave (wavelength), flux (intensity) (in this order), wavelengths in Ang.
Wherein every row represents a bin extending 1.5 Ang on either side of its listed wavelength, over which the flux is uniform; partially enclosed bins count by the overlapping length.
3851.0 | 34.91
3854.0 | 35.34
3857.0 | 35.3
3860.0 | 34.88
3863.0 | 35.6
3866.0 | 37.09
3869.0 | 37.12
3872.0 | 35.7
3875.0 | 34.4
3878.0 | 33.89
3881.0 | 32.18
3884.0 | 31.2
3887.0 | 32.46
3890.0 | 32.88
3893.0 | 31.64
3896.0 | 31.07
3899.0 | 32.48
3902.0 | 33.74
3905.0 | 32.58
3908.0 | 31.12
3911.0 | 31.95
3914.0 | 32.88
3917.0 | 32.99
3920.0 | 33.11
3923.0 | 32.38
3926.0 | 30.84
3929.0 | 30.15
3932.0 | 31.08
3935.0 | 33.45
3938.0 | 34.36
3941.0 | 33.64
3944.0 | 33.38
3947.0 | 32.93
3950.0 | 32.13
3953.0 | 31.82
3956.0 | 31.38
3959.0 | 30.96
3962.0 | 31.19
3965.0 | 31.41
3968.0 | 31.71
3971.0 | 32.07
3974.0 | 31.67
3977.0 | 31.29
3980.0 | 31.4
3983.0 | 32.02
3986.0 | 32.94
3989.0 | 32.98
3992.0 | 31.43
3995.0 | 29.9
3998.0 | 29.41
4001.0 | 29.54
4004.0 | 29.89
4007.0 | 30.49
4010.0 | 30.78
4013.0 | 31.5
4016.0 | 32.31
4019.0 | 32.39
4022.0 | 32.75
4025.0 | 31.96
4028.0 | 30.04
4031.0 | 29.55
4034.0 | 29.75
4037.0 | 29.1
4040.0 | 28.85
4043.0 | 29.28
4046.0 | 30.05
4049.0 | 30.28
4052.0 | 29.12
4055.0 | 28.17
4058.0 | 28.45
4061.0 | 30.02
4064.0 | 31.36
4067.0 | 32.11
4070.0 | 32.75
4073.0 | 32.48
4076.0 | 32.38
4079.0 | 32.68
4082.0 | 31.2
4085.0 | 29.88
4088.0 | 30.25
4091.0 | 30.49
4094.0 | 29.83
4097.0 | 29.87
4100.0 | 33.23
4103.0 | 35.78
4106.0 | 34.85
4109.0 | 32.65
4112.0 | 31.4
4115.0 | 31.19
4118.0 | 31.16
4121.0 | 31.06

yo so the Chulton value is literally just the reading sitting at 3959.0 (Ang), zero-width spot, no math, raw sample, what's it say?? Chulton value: 30.96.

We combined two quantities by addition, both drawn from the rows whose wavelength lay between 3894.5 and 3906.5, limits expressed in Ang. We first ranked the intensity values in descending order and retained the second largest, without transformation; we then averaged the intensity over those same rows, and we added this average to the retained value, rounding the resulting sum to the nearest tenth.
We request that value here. 65.0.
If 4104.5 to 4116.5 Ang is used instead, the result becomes 65.2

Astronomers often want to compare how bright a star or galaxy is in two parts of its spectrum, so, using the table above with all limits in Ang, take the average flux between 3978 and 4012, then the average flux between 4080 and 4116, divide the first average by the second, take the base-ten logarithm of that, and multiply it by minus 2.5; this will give 0.026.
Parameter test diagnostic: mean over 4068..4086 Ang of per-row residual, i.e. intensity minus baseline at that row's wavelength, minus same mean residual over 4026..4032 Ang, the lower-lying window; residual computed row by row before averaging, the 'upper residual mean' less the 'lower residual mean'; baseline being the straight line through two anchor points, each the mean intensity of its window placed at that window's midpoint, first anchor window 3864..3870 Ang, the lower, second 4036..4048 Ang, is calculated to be 4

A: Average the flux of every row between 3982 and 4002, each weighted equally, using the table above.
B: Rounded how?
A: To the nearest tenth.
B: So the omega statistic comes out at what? 31.2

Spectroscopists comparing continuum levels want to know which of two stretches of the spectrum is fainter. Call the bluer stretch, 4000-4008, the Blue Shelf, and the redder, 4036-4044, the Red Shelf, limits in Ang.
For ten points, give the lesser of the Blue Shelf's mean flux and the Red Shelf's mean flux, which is 29.1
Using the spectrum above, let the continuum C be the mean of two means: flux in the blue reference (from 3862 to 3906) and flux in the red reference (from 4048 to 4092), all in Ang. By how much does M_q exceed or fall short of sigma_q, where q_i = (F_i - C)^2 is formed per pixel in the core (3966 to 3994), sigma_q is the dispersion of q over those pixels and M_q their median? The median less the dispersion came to 0.3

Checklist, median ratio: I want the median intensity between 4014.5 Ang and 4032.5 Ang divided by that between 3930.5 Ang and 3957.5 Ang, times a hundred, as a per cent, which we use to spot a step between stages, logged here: 97.6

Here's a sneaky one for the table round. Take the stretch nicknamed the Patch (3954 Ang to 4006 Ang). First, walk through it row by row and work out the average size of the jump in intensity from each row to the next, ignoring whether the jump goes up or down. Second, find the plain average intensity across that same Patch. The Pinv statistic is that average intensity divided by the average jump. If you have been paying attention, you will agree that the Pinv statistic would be 62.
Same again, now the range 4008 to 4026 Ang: 58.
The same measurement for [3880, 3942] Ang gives 33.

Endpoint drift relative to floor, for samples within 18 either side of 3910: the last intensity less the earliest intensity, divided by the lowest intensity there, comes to -0.03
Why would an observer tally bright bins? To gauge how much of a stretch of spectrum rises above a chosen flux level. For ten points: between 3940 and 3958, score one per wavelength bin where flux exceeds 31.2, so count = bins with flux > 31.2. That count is 6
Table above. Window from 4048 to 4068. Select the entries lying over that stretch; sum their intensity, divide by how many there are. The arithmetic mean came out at 29.9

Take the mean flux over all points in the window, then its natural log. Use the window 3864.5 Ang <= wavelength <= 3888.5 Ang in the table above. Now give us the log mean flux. 3.53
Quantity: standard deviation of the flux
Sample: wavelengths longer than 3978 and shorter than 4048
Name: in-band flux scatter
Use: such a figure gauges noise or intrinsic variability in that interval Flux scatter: 1.3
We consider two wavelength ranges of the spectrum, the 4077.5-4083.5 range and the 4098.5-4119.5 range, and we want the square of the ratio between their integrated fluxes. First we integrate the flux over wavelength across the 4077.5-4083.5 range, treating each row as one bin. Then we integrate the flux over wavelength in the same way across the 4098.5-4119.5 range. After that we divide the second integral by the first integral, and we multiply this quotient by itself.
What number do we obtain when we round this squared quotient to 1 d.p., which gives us 13.0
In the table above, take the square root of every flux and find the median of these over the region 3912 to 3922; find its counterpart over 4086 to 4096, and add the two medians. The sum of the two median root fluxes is 11.2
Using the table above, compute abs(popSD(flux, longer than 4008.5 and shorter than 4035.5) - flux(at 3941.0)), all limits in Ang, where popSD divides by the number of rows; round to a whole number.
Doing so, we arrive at 32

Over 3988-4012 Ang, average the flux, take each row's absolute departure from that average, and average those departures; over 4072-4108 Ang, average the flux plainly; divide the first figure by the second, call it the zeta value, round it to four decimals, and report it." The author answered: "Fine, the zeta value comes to 0.0277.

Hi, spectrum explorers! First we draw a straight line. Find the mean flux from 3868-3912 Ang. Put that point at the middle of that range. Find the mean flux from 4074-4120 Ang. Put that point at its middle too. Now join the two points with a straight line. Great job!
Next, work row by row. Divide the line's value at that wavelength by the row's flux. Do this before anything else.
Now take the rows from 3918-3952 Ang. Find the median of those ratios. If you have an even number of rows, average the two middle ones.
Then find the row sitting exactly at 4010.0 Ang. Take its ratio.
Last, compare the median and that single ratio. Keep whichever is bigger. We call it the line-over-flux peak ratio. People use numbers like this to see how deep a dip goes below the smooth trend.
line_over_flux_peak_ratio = 1.05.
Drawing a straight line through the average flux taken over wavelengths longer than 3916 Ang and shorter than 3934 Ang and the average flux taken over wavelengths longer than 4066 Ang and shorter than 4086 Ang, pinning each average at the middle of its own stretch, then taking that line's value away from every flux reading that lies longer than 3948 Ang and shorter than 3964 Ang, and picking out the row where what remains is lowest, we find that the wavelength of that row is 3959.0 Ang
